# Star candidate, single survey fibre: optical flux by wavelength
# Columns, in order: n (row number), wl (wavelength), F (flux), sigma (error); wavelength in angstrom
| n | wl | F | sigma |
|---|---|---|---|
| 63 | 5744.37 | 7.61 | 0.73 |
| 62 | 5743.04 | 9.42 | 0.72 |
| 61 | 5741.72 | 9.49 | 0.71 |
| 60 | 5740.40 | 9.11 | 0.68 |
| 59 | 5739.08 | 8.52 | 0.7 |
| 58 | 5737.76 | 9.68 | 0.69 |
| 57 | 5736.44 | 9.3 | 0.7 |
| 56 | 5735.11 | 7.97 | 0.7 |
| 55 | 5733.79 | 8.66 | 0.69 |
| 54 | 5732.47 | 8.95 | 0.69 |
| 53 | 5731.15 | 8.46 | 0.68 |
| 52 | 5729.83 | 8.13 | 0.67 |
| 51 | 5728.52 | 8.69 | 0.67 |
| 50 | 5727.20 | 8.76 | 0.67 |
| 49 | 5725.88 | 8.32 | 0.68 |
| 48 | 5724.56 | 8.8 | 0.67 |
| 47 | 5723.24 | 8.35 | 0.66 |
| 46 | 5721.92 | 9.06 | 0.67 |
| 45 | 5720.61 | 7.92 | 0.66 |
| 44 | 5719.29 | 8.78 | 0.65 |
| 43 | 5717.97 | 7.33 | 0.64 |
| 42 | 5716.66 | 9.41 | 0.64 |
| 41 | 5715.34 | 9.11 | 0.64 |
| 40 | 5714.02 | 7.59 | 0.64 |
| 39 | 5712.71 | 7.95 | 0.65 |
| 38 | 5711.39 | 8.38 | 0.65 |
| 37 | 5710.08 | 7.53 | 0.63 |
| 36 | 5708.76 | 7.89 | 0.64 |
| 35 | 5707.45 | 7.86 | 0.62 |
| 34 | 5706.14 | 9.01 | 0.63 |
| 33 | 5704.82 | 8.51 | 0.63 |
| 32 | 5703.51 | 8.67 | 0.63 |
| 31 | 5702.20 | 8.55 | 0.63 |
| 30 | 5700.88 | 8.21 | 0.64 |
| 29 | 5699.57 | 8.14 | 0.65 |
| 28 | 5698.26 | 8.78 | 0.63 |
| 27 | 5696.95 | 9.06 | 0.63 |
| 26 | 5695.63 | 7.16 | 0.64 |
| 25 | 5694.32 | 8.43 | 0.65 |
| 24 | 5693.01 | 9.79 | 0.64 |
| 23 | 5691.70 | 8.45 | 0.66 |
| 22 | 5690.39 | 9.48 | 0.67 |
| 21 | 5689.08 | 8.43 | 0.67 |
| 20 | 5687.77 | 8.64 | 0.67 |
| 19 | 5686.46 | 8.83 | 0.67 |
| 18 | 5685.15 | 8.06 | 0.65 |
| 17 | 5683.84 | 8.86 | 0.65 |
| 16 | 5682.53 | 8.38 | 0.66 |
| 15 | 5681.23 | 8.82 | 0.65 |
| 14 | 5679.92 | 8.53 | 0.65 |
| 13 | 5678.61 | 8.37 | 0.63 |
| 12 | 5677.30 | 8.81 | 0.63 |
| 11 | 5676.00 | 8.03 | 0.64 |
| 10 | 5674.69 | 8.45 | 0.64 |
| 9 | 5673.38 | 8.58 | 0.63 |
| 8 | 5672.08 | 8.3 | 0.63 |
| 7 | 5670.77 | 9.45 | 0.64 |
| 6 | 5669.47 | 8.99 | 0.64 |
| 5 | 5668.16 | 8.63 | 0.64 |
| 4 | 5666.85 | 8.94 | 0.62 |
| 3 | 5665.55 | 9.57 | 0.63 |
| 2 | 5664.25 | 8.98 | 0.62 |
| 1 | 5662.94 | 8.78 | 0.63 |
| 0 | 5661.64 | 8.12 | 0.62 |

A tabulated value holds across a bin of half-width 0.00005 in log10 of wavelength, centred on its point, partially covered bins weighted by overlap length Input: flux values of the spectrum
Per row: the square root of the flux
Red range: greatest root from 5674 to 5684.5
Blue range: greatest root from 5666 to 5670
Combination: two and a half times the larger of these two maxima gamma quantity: 7.50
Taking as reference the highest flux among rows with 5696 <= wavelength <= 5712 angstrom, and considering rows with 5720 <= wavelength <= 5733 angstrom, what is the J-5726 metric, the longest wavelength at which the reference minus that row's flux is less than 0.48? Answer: 5732.47 angstrom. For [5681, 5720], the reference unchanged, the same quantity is 5719.29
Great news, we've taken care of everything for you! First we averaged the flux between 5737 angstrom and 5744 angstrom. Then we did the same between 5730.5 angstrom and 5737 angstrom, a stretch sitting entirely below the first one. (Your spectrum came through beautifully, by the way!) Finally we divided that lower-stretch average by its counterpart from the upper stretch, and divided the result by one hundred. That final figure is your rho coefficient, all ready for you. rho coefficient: 0.0094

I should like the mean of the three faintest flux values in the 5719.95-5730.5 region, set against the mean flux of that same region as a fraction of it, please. 0.955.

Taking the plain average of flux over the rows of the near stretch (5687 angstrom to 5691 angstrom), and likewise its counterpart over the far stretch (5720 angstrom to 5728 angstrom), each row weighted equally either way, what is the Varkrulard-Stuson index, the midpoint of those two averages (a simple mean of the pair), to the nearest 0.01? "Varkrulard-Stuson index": 8.69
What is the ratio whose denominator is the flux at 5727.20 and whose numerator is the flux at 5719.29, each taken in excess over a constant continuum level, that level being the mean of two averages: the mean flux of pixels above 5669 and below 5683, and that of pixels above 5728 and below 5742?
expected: 1.4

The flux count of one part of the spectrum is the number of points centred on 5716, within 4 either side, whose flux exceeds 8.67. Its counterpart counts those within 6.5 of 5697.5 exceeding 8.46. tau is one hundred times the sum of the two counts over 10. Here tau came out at 80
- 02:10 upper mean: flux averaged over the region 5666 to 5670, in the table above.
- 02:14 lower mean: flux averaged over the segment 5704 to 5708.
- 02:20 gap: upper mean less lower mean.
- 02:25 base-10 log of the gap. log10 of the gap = -0.41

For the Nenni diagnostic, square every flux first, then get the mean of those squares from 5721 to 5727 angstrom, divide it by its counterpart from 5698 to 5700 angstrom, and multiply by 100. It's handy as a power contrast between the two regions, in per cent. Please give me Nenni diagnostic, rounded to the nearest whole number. 104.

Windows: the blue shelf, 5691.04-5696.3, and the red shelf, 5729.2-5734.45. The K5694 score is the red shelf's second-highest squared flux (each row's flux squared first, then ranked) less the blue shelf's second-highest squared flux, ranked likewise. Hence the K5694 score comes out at 3.6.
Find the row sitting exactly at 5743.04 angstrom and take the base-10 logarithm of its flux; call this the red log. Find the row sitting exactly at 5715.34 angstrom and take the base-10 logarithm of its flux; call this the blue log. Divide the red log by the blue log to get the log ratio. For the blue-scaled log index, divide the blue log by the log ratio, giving 0.95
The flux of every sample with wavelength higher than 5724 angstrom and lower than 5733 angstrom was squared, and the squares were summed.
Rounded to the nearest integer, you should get 517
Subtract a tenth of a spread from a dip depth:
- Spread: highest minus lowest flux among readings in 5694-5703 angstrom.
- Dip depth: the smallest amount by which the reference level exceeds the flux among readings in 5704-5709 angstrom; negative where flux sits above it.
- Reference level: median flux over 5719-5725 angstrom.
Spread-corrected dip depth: -0.42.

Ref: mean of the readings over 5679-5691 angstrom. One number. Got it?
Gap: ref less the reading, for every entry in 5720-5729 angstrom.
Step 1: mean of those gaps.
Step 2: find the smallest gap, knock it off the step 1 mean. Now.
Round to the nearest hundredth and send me 0.50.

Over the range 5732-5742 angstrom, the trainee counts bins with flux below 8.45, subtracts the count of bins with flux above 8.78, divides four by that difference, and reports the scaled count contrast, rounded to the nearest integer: -1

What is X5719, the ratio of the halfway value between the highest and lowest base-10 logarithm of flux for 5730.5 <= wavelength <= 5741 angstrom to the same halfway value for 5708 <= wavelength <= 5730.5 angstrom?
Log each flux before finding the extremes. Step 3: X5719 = 1.03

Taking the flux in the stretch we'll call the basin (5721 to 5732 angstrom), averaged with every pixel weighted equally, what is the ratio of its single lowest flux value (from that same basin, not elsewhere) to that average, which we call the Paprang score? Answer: 0.949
